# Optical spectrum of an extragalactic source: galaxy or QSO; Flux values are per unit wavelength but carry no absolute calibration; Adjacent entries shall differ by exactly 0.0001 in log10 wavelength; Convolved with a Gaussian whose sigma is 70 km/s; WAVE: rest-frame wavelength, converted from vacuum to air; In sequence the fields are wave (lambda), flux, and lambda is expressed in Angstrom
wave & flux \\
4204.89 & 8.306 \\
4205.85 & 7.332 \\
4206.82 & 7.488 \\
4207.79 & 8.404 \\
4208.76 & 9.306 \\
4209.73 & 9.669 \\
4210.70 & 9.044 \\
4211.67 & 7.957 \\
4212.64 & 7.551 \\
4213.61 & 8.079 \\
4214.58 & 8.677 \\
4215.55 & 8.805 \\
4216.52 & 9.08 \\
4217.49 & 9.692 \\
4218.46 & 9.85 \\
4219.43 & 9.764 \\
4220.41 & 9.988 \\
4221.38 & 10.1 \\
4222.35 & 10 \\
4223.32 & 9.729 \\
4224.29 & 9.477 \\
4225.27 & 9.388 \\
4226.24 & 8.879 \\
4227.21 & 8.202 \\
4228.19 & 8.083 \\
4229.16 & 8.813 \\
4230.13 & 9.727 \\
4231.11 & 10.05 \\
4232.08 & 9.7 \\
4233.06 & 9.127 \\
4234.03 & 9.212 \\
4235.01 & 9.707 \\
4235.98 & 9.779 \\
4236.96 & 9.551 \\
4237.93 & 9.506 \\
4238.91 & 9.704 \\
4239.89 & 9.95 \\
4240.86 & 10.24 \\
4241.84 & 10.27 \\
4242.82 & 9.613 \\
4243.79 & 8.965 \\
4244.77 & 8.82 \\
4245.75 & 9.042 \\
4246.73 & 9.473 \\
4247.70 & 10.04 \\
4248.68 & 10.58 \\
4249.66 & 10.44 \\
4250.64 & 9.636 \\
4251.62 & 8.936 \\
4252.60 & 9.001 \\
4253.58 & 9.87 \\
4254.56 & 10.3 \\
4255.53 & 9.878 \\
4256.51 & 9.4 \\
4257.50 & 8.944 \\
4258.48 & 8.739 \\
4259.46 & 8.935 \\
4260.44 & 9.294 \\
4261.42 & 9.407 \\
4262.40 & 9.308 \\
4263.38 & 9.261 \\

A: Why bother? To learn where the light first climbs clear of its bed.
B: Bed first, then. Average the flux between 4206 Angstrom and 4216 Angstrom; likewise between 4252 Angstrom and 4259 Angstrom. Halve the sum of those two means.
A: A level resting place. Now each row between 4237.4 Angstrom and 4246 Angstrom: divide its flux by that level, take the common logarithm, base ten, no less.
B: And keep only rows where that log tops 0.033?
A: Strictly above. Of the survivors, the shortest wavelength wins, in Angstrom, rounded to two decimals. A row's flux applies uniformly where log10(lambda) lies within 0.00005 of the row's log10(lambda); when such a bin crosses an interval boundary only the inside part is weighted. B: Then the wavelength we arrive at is 4238.91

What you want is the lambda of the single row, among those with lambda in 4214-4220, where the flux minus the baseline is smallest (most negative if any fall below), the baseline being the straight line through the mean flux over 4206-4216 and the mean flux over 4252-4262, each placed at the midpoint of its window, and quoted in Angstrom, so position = 4214.58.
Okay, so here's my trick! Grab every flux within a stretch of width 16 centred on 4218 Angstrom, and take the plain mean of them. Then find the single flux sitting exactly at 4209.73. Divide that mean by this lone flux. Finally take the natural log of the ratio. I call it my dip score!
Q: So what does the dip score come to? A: -0.05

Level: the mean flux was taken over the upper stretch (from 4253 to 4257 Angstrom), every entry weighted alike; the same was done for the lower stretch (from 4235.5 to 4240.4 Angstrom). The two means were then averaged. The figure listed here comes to 9.8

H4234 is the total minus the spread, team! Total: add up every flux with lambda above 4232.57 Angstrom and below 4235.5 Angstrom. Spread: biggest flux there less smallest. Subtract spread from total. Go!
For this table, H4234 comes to 27.5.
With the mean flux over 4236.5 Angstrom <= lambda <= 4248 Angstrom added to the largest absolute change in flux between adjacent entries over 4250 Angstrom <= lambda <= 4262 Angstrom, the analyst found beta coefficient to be 10.5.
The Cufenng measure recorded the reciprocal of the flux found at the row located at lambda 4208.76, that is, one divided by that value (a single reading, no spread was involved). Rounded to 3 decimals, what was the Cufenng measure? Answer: 0.107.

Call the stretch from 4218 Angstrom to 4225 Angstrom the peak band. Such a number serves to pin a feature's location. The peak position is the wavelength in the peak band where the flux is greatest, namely 4221.38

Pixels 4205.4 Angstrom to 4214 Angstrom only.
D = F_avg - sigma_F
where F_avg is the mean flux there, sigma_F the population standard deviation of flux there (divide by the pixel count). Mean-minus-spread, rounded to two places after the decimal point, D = 7.51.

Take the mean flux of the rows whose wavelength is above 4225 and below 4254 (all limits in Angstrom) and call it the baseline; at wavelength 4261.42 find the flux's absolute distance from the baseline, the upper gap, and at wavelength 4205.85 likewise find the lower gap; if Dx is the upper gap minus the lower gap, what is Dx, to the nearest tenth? -2.1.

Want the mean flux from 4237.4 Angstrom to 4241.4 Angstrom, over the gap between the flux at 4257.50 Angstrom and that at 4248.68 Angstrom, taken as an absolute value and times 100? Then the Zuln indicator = 602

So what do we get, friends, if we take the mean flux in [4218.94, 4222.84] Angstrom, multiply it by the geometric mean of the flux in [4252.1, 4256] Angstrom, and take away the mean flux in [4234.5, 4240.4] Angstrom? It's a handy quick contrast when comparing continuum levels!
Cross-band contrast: 87.4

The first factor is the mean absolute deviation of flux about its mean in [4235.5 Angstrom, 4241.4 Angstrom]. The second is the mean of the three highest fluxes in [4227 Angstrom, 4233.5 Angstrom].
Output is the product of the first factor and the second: 2.0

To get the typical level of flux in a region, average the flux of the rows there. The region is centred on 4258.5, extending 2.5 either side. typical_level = 9.06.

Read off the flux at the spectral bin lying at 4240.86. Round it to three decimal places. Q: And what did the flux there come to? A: 10.240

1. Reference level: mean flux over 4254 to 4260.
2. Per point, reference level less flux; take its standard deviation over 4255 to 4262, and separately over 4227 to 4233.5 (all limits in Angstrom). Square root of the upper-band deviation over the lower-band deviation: 0.7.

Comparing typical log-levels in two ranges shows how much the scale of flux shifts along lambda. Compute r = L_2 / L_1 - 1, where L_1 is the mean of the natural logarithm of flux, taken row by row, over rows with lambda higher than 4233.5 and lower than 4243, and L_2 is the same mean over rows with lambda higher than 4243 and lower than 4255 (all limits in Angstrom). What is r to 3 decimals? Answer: -0.008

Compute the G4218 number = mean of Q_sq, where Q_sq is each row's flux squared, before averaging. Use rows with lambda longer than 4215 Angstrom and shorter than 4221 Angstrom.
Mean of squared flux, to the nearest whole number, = 91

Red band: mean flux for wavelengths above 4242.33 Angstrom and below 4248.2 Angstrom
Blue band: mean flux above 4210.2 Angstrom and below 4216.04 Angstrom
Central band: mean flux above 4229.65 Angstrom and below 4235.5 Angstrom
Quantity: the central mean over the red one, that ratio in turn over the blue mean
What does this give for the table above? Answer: 0.123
